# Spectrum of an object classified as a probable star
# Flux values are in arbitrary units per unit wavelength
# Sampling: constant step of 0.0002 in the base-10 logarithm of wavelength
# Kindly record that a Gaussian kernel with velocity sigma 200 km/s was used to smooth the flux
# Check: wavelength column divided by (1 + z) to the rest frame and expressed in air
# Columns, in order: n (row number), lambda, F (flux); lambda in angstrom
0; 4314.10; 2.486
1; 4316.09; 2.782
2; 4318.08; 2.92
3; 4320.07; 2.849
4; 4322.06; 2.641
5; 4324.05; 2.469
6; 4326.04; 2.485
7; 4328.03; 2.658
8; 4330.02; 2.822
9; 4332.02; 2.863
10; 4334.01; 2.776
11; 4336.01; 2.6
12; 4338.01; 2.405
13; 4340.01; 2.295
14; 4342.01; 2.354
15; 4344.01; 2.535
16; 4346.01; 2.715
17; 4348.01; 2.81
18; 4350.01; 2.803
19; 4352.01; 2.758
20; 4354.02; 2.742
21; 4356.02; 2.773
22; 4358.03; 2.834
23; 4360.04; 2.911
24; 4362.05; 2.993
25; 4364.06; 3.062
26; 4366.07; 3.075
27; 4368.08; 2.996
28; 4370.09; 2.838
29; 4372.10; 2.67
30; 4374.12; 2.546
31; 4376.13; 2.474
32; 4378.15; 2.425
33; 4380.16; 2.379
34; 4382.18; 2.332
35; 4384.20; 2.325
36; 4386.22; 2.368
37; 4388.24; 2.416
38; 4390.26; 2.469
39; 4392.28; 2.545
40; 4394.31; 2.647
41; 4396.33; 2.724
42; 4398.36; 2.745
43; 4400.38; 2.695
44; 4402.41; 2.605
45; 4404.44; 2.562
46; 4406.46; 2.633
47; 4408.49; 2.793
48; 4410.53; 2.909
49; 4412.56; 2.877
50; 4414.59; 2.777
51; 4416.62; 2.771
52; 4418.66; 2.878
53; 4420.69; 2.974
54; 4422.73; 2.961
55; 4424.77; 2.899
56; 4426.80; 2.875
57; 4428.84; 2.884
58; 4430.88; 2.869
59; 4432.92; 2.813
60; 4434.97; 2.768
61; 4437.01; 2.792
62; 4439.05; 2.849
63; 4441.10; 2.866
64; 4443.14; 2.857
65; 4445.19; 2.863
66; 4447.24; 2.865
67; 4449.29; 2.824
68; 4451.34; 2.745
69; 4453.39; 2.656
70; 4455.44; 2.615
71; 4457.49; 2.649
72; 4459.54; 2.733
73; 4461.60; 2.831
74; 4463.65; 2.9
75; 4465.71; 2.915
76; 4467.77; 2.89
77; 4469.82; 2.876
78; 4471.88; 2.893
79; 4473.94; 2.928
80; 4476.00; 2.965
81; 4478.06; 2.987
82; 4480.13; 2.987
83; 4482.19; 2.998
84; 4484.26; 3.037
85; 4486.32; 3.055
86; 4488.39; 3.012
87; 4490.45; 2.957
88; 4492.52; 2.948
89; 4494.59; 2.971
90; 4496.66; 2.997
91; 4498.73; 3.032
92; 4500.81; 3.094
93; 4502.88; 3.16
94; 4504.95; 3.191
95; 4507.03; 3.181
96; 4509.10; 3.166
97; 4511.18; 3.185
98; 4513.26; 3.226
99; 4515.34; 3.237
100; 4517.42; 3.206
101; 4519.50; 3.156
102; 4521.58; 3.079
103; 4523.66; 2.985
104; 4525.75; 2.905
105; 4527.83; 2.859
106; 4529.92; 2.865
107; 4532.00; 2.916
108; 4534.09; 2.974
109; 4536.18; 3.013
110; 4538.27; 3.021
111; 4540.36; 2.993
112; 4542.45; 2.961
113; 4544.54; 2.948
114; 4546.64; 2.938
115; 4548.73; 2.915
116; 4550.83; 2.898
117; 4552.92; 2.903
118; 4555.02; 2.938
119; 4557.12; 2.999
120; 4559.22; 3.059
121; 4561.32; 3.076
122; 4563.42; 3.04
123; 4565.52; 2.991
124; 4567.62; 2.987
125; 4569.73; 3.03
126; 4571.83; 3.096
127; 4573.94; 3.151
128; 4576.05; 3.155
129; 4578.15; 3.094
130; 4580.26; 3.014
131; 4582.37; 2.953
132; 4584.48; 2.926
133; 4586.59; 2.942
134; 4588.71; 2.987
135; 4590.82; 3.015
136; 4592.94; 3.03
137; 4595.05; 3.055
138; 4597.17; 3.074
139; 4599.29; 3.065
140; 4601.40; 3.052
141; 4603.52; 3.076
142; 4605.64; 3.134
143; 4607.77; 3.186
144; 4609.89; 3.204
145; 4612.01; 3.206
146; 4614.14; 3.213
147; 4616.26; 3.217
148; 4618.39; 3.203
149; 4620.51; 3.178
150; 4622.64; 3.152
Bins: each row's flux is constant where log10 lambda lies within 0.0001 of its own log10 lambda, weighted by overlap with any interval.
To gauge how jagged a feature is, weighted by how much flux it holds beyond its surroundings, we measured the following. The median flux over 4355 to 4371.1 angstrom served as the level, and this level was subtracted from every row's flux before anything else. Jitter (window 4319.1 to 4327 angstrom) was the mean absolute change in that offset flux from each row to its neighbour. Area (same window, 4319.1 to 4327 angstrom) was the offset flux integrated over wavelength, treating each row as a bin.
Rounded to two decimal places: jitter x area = -0.36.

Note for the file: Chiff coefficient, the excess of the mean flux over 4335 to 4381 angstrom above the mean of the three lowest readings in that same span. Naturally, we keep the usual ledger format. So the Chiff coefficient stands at 0.35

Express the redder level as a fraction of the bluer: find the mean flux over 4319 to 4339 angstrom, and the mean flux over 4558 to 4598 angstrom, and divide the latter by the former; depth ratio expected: 1.14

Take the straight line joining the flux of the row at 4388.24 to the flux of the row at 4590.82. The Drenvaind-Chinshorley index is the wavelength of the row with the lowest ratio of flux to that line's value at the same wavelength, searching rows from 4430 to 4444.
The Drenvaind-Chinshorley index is 4434.97 angstrom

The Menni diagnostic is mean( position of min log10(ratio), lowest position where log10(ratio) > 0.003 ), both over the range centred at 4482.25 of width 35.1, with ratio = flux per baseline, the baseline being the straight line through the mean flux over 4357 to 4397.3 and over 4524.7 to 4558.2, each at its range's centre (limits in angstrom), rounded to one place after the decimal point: 4467.8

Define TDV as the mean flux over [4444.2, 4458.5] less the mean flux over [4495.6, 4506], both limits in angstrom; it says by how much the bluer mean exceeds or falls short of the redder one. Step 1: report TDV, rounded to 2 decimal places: -0.35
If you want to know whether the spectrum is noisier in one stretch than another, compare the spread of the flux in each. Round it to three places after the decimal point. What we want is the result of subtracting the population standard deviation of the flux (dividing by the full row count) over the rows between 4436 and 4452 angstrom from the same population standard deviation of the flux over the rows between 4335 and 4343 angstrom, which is 0.074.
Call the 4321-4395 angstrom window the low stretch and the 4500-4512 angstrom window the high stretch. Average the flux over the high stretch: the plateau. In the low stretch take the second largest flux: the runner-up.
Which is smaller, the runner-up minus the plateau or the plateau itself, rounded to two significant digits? -0.10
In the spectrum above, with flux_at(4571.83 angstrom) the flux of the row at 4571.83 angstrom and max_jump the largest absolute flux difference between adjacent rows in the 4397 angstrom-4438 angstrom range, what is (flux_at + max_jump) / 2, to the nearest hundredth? 1.63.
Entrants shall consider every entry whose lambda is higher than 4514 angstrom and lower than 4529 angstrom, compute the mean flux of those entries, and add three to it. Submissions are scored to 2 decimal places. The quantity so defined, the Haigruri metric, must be 6.06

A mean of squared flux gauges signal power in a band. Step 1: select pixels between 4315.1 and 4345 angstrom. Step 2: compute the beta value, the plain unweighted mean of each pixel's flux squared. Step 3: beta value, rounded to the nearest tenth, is 7.0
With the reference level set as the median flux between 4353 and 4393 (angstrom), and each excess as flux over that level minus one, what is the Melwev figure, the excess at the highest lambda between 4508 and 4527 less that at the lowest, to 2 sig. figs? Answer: -0.10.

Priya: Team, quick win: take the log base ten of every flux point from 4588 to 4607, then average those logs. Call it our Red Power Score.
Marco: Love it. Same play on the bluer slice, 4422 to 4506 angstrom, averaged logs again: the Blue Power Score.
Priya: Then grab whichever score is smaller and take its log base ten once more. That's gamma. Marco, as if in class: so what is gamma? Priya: -0.335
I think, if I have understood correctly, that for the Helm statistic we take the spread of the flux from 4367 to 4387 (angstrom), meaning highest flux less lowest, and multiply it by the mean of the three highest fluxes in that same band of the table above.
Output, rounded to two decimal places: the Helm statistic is 1.90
